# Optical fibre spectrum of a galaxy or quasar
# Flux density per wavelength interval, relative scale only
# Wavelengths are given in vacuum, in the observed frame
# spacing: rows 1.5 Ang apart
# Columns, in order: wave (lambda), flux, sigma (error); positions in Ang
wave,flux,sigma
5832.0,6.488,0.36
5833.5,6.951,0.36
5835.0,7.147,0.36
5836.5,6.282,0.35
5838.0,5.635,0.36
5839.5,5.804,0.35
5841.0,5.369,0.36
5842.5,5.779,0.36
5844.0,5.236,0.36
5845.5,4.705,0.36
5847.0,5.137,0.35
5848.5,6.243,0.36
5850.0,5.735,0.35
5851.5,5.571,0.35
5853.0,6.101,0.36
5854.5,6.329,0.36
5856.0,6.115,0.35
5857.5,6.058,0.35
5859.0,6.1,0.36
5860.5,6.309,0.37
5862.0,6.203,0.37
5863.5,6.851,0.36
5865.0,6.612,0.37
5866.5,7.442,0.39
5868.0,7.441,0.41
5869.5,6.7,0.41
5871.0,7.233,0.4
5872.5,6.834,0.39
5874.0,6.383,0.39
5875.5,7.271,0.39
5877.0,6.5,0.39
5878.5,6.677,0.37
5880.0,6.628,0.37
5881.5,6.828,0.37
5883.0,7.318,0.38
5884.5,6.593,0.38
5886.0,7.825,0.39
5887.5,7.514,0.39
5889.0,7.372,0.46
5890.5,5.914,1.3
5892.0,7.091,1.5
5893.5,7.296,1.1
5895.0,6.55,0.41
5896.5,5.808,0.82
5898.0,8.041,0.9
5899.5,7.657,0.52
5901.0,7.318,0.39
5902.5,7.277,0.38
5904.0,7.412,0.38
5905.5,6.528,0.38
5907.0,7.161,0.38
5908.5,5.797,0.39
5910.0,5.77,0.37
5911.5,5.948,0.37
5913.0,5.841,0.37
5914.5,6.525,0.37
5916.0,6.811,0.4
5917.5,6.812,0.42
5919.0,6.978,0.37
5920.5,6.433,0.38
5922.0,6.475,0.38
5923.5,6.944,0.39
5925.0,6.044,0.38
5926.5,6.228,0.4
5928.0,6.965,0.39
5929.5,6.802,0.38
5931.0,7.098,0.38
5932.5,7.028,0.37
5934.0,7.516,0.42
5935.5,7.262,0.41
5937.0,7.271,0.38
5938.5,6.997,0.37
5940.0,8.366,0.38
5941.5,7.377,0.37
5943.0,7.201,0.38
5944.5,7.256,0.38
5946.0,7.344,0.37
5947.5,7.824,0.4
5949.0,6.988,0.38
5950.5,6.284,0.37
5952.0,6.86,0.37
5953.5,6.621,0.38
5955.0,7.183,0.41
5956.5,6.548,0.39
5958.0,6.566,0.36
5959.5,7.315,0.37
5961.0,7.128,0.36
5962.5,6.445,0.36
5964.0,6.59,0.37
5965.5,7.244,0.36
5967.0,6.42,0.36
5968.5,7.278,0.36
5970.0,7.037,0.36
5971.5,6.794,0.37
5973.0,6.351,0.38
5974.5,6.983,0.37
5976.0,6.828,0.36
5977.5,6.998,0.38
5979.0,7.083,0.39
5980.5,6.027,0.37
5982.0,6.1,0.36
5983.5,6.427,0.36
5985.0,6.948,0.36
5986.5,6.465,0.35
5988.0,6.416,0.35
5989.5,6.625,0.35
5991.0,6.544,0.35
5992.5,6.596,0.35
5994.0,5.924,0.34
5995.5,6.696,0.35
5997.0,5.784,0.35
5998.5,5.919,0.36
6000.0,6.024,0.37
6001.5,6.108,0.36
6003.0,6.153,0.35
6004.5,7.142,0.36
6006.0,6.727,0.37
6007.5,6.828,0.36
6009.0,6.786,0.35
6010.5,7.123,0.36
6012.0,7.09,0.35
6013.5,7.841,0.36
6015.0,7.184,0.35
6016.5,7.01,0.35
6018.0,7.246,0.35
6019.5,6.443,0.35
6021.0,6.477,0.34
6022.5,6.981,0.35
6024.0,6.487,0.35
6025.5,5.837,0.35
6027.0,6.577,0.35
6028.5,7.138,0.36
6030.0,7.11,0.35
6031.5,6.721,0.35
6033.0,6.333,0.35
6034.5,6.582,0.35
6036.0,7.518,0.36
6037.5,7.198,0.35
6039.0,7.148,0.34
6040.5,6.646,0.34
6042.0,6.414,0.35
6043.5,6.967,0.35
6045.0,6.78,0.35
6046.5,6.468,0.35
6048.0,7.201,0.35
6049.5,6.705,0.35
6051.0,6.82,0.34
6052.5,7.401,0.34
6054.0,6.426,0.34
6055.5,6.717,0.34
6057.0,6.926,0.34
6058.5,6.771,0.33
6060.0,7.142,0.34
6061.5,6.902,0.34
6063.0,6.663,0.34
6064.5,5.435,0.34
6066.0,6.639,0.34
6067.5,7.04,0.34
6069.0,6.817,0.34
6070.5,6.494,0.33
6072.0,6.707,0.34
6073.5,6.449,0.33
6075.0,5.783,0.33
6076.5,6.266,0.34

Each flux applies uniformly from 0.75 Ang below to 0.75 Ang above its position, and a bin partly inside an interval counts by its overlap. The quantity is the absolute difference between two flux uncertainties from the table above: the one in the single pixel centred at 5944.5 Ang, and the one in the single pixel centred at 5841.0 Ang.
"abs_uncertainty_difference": 0.020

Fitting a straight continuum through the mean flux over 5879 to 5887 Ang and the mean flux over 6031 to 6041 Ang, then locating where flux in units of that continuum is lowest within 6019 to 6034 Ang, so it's 6025.5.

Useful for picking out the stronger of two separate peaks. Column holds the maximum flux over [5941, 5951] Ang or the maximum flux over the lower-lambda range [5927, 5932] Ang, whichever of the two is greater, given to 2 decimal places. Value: 7.82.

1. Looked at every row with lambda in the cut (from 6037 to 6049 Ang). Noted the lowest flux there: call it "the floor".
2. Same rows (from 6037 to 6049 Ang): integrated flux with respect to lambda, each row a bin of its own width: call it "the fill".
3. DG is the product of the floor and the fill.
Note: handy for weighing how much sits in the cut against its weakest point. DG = 527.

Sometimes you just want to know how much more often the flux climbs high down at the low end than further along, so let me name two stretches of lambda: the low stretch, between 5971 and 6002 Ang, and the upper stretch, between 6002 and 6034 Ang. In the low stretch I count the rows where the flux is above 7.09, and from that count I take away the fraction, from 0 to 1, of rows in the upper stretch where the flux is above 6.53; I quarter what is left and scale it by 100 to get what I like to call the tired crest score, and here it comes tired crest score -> -18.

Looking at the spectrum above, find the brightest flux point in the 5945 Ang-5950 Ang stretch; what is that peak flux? 7.824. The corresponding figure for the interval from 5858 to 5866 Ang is 6.851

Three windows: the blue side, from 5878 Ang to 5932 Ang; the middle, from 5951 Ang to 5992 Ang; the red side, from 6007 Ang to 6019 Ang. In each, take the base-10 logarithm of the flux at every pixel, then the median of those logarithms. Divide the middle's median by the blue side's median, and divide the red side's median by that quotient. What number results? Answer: 0.864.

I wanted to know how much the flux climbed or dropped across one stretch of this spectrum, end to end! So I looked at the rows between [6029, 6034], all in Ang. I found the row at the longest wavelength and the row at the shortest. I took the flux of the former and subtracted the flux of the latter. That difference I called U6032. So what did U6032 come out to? -0.8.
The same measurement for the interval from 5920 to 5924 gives 0.5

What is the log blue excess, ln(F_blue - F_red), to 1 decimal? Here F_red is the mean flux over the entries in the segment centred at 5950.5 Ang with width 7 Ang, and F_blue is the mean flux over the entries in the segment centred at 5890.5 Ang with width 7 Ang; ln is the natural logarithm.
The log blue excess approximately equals -2.1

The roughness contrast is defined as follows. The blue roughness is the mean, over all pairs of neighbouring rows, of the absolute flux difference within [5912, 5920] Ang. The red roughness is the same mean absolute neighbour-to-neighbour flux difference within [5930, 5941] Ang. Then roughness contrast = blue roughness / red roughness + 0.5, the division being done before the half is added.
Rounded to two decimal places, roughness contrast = 1.19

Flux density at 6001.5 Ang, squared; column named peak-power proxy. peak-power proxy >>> 37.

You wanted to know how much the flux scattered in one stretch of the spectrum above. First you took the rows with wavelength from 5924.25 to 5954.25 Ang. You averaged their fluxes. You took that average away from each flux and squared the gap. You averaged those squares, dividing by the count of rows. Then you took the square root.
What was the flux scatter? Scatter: 0.52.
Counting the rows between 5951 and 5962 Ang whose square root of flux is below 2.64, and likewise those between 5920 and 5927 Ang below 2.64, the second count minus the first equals 1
